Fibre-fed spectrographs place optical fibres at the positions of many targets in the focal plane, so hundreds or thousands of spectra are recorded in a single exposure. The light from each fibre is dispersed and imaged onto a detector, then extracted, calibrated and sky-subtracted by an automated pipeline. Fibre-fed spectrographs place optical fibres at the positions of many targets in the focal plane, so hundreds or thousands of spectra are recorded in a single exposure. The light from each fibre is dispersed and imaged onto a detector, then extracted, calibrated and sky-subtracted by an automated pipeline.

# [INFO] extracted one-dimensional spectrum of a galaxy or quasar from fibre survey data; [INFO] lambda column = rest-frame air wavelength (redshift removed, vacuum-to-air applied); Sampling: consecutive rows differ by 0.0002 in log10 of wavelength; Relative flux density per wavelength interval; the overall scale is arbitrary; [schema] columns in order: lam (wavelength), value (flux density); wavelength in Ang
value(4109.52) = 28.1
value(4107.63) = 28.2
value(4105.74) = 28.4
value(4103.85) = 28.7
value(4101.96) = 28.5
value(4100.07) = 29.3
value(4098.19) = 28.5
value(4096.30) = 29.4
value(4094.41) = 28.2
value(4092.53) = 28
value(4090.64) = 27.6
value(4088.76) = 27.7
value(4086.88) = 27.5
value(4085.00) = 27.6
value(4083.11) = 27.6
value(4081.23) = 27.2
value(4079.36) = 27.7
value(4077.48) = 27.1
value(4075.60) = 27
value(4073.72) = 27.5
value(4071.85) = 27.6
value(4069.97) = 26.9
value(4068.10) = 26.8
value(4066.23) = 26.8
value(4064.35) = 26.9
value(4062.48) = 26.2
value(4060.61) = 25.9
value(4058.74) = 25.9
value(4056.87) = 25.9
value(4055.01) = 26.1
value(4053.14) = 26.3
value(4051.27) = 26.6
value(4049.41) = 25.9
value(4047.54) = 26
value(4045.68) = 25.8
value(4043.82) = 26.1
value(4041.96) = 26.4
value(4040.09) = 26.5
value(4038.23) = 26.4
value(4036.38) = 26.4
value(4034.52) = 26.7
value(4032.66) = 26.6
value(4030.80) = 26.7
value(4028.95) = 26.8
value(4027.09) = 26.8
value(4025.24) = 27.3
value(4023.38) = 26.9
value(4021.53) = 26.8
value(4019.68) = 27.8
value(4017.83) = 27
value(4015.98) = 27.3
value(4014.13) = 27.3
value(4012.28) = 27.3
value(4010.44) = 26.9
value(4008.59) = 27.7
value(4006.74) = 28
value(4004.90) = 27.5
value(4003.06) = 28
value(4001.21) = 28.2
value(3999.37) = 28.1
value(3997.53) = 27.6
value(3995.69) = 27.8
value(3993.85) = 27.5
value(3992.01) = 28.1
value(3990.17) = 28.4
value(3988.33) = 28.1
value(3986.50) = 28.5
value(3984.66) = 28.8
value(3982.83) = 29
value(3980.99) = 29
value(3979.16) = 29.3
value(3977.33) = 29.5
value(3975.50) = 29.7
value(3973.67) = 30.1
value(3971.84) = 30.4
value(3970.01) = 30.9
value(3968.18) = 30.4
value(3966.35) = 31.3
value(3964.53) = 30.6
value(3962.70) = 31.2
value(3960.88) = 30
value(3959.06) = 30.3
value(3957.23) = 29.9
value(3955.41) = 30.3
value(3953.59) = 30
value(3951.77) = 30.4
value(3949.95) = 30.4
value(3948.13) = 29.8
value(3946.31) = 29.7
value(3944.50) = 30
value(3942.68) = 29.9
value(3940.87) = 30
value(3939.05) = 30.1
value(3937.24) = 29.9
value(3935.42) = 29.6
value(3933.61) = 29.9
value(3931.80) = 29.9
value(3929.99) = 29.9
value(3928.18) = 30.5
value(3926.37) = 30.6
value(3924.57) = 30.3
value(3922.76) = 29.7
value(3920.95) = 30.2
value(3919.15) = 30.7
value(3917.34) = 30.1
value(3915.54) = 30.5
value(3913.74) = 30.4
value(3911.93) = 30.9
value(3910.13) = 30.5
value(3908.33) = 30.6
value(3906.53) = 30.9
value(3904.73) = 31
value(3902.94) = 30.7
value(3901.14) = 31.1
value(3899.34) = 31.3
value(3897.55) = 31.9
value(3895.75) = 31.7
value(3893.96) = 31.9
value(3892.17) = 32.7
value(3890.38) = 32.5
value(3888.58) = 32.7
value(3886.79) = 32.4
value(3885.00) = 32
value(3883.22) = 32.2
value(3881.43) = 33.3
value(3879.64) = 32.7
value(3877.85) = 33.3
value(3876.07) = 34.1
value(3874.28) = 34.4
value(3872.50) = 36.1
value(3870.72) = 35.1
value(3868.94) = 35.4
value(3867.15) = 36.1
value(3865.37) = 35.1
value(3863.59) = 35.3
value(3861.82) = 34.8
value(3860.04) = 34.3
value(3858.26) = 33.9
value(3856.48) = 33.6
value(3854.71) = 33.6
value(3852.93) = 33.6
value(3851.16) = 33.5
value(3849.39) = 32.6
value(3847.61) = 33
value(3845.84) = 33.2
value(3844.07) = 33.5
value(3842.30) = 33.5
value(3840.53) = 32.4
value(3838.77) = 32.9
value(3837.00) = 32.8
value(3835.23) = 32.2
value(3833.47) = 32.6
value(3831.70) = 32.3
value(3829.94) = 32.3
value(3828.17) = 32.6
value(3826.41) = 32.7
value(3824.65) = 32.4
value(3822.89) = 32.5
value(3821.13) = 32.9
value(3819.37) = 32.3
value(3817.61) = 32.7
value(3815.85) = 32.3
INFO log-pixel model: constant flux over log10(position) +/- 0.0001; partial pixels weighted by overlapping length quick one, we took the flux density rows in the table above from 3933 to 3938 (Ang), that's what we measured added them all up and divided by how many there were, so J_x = 29.8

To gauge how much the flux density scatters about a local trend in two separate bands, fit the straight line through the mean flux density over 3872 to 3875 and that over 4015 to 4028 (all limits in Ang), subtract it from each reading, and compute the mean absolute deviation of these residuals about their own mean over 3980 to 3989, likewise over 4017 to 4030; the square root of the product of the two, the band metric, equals 0.22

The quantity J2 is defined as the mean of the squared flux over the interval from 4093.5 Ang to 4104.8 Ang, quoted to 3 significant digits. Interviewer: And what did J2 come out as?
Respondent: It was 828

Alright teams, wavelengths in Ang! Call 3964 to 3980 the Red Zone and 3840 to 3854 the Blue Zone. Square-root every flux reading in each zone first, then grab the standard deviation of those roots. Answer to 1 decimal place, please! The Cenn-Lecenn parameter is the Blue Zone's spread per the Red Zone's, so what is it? 0.7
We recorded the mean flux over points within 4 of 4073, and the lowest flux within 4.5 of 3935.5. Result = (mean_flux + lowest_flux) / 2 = 28.4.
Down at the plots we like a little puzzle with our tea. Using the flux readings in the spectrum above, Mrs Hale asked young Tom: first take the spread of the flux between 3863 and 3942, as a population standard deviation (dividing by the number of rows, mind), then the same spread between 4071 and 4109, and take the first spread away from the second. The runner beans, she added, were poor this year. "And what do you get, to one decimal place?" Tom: -1.2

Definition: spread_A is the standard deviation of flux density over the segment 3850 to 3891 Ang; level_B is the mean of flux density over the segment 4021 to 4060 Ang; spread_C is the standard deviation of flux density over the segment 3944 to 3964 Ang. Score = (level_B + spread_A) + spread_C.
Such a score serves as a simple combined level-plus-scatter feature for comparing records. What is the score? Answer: 28.0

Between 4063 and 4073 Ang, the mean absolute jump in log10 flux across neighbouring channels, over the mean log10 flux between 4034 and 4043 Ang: 0.0025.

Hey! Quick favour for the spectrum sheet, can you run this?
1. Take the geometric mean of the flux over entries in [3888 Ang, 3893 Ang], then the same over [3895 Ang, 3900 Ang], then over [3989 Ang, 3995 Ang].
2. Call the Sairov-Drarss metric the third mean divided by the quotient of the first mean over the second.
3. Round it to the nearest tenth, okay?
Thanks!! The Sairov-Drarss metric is 27.1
